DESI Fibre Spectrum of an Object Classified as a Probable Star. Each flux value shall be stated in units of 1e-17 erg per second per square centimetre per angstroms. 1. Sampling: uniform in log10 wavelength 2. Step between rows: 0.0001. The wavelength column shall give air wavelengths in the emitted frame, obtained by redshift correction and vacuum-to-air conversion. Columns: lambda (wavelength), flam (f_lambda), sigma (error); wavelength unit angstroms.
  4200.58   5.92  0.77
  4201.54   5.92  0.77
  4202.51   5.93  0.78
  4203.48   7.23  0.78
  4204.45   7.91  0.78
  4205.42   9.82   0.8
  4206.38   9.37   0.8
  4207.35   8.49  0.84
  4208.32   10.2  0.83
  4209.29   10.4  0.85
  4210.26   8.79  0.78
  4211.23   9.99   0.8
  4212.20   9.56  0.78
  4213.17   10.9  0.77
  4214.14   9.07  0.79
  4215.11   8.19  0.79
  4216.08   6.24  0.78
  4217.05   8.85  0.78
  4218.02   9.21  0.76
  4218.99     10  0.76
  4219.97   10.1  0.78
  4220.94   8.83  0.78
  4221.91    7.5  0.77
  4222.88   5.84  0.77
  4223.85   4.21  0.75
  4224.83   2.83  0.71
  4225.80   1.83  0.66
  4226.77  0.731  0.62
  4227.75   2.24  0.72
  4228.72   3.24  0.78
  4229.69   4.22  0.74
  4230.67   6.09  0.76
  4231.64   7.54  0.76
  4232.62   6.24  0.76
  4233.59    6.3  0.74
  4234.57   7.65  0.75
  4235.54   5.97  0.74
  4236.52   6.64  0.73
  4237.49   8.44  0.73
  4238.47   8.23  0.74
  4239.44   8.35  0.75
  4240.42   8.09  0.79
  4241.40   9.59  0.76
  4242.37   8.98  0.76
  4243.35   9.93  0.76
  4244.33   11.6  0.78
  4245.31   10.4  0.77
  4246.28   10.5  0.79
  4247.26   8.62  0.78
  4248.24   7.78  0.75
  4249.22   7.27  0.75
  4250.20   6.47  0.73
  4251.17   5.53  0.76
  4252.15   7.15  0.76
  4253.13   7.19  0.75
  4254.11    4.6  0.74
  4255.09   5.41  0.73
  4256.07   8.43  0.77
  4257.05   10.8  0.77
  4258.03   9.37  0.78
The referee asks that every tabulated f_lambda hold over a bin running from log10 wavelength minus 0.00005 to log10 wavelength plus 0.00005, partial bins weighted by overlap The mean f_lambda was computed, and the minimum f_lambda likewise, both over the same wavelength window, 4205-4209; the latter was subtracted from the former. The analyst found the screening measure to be 1.0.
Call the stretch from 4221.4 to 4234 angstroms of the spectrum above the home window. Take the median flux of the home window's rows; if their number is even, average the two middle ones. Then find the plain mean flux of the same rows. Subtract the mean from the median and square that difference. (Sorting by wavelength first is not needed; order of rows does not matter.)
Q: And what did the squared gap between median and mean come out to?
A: 0.092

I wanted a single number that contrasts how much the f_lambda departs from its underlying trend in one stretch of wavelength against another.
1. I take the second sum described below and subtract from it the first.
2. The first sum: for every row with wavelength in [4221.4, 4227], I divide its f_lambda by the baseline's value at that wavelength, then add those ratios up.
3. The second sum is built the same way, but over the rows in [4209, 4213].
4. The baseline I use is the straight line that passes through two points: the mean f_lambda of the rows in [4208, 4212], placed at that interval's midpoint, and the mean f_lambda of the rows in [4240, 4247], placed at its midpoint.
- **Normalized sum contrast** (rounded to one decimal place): 1.6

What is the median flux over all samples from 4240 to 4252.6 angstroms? 8.6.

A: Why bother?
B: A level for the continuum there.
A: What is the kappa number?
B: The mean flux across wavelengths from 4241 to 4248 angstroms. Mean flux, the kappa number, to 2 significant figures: 9.9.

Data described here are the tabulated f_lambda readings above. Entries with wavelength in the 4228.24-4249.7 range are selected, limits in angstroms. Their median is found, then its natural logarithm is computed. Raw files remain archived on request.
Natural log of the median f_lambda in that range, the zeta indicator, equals 2.1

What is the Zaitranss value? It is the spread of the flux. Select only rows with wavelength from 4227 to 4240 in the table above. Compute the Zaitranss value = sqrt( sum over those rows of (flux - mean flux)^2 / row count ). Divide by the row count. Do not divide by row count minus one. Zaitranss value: 1.9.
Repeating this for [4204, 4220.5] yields 1.1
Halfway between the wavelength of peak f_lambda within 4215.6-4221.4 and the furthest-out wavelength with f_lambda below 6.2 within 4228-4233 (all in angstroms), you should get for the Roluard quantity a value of 4225.3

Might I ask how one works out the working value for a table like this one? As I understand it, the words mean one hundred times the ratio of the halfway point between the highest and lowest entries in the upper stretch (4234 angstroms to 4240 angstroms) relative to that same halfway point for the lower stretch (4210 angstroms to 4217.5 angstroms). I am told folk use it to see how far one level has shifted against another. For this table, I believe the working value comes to 84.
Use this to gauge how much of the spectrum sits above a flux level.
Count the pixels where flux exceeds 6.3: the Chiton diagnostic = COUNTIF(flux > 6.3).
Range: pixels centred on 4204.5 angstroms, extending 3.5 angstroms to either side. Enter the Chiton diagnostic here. 5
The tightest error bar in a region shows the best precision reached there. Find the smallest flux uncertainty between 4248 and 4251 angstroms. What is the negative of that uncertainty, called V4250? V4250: -0.730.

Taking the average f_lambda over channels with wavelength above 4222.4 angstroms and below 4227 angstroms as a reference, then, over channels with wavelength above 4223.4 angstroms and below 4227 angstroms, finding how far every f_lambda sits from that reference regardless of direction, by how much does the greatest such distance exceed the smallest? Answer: 2.1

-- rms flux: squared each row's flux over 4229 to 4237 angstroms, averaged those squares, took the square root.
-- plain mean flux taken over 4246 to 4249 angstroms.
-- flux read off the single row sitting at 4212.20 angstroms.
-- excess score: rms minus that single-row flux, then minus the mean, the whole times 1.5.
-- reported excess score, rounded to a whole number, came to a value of -18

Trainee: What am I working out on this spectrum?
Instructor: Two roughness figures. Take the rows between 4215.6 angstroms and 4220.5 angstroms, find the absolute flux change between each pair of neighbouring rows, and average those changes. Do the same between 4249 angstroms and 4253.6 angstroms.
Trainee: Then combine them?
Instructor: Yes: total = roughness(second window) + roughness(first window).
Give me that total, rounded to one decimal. 1.8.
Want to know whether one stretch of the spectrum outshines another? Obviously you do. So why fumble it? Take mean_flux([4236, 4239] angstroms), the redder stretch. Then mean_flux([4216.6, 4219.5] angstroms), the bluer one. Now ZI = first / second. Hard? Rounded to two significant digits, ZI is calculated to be 0.83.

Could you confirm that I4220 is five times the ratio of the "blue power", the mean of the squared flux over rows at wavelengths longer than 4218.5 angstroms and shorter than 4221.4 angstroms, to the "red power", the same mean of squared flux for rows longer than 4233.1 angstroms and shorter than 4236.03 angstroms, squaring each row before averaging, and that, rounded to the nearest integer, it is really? 10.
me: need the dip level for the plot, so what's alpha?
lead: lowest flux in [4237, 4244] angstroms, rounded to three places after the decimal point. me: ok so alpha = 8.090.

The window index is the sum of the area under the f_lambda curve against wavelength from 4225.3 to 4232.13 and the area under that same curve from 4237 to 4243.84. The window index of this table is 85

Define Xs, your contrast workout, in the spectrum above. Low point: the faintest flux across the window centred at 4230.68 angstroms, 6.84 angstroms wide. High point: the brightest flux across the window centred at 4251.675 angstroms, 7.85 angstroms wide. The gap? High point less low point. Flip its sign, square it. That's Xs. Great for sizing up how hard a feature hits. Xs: 31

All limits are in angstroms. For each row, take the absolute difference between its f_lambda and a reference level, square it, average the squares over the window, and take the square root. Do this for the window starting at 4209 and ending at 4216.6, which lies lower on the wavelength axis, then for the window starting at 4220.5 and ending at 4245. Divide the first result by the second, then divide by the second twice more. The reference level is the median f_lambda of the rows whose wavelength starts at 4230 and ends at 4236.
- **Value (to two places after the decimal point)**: 0.16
